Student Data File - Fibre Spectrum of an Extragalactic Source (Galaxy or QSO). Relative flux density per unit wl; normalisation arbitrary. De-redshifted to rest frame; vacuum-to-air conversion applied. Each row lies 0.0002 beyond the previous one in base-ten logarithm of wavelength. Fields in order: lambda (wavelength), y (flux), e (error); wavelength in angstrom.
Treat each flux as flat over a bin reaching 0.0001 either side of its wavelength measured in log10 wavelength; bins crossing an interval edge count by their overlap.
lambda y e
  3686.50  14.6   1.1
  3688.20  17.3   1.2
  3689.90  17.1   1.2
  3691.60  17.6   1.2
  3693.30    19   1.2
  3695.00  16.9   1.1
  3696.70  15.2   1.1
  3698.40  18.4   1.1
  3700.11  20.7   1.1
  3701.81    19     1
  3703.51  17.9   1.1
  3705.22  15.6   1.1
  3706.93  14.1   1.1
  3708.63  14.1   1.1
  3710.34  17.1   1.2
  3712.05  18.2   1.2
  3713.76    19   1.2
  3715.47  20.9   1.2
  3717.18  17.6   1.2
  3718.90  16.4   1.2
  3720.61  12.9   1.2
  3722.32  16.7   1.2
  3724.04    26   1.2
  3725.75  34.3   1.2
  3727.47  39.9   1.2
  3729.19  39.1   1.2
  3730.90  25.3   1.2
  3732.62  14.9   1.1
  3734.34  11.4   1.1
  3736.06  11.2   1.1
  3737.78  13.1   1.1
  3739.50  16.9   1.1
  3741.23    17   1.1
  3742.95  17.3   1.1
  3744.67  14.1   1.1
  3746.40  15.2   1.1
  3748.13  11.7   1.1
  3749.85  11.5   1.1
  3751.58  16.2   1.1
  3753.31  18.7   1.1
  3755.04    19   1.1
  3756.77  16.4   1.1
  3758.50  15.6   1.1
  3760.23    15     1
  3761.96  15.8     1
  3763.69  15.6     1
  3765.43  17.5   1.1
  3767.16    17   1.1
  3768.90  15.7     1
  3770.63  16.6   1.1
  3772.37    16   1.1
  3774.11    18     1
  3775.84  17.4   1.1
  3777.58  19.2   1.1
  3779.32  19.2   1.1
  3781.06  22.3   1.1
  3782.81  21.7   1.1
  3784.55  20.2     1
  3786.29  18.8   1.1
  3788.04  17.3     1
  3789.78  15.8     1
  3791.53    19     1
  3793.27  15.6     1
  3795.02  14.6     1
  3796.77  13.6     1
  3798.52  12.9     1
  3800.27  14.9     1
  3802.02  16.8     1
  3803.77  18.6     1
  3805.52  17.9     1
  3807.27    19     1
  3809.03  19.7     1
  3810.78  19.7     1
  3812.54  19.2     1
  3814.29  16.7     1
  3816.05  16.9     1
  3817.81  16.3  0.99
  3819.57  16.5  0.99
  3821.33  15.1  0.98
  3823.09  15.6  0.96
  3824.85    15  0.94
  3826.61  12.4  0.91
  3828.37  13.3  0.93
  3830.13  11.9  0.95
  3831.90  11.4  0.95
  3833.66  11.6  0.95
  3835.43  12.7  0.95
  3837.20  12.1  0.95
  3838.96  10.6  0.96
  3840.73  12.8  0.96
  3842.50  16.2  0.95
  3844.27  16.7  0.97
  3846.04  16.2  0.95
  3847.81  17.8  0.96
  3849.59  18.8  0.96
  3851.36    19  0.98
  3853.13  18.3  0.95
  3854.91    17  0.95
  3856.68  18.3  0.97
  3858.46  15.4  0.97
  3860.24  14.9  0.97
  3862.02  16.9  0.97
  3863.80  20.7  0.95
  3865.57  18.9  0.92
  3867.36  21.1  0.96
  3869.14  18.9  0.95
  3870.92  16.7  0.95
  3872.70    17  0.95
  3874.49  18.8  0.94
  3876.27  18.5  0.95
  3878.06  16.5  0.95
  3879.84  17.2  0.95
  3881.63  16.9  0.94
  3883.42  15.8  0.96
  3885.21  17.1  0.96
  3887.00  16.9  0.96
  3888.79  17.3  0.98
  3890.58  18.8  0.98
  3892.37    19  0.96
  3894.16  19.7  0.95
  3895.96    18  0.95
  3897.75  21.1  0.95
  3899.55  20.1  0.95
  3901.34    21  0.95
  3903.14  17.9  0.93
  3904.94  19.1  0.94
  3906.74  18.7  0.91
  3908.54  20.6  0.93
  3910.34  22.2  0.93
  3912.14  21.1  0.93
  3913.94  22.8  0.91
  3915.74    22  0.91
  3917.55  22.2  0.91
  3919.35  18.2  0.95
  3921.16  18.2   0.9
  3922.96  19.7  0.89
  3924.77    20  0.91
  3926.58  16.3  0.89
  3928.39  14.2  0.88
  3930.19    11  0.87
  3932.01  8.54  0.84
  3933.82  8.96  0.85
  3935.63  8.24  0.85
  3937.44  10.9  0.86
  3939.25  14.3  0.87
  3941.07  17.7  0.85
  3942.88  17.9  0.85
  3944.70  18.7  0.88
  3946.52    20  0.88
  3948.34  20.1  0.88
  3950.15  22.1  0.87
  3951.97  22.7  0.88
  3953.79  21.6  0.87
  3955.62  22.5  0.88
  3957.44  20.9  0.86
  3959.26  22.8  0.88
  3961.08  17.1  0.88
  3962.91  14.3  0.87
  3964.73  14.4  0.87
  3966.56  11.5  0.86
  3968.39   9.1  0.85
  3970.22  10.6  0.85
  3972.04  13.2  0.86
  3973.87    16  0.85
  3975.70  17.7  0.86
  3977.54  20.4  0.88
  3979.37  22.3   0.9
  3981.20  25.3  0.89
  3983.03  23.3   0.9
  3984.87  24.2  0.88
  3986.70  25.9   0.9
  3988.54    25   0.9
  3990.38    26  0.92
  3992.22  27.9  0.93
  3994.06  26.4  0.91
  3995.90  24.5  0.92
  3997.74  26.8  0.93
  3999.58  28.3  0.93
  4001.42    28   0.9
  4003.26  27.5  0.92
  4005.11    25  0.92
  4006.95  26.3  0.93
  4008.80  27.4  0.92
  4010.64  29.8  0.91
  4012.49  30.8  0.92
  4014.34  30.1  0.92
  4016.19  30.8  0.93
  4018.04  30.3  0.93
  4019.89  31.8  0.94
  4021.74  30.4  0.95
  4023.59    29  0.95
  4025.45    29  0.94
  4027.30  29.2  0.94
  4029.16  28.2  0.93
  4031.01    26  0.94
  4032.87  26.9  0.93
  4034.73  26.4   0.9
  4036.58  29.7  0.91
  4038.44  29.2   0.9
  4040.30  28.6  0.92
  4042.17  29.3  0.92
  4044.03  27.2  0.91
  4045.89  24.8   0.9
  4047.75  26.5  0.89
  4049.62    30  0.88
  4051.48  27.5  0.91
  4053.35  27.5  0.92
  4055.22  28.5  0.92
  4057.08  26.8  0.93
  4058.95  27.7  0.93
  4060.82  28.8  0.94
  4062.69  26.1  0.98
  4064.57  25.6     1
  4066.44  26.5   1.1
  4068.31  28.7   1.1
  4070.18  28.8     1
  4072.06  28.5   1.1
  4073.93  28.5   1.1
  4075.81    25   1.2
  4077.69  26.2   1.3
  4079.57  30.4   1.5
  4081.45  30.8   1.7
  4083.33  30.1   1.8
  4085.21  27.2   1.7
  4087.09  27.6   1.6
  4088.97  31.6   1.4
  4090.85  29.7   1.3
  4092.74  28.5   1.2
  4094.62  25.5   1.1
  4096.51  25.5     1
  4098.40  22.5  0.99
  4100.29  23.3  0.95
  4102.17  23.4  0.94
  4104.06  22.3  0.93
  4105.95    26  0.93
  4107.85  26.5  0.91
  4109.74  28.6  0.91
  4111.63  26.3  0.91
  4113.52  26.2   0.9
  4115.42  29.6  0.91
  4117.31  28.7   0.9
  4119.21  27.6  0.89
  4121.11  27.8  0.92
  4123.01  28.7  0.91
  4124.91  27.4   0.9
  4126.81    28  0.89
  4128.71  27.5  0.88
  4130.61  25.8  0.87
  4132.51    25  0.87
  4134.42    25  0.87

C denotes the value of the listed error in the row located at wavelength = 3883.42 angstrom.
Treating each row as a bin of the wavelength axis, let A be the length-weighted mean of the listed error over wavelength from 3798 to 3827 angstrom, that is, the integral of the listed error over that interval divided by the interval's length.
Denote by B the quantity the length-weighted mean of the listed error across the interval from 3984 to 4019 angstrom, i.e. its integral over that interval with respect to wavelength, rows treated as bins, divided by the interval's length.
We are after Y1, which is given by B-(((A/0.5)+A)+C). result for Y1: -3.0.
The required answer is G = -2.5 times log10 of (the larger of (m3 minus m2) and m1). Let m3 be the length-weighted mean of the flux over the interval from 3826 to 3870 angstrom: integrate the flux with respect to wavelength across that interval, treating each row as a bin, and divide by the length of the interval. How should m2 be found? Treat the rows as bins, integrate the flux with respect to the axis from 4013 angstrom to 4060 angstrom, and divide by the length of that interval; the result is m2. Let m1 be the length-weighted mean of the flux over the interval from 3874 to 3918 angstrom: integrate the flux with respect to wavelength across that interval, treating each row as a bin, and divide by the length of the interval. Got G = -3.21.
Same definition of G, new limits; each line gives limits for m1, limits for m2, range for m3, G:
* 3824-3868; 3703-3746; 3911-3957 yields -2.98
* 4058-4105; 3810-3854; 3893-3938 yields -3.58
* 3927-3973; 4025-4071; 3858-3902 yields -2.99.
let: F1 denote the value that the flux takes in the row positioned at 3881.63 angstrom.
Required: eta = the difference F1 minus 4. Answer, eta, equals 12.9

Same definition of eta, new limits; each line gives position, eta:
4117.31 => 24.7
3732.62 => 10.9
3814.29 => 12.7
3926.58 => 12.3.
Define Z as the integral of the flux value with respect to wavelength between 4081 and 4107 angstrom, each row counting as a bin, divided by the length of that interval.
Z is 26.6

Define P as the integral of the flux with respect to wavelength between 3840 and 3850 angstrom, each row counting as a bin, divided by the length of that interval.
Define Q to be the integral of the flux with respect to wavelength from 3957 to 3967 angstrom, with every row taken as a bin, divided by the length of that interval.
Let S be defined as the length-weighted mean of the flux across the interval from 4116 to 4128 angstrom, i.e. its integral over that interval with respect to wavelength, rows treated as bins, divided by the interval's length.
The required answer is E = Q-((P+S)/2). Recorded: -5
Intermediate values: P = 16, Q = 16.9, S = 28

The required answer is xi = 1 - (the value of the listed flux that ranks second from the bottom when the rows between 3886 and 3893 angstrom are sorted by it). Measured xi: -16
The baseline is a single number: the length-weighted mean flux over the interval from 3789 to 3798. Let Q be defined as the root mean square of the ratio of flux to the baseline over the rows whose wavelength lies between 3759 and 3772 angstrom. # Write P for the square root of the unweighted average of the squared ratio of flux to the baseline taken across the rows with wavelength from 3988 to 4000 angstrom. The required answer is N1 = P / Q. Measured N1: 1.6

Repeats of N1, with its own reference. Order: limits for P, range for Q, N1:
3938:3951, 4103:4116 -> 0.7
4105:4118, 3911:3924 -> 1.3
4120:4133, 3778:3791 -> 1.4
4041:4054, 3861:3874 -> 1.5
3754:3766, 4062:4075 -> 0.6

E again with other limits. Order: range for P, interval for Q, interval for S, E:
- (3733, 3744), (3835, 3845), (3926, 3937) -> 1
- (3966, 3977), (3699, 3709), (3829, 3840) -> 5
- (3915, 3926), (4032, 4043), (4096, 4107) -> 7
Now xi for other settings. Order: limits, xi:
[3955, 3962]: -20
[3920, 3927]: -17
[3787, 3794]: -15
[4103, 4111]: -25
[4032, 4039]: -26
